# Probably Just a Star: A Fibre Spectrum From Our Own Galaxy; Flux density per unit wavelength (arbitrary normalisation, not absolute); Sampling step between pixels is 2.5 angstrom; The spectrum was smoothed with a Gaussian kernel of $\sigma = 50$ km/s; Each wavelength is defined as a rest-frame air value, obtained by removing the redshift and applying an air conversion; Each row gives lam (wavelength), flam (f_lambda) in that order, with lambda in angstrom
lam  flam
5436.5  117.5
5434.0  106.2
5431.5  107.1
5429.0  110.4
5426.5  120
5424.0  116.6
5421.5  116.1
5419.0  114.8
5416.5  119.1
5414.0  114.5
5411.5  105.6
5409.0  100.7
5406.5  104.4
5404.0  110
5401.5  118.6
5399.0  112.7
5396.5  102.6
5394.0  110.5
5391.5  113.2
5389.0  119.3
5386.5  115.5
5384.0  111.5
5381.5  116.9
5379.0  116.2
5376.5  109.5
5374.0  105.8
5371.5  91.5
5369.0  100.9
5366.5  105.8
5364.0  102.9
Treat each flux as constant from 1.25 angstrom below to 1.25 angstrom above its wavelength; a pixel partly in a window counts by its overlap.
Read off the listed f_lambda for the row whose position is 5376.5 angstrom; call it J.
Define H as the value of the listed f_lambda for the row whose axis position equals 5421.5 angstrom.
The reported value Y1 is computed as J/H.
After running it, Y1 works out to 0.94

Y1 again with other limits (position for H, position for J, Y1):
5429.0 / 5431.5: 0.97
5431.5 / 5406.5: 0.97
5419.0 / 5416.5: 1.04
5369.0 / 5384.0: 1.11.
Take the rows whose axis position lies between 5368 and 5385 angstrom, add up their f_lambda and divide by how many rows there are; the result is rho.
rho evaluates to 107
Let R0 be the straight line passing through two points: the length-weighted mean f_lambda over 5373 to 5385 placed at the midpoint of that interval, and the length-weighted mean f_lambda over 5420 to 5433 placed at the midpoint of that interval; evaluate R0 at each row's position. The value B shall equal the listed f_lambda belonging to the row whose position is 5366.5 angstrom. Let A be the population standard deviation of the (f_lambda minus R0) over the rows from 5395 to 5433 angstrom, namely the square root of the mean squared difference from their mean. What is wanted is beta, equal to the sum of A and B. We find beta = 112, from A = 5.95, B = 105.8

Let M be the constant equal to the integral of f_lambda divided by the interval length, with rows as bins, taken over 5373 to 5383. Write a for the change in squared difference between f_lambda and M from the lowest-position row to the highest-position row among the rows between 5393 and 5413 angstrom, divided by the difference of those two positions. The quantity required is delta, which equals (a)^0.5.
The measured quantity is 1.5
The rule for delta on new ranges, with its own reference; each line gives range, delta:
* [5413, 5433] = 1.1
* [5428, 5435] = 2.6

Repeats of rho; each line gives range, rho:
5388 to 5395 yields 114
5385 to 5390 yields 117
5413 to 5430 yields 116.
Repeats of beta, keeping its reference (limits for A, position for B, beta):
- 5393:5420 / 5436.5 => 123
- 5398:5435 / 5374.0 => 112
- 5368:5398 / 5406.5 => 112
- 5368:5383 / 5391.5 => 122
